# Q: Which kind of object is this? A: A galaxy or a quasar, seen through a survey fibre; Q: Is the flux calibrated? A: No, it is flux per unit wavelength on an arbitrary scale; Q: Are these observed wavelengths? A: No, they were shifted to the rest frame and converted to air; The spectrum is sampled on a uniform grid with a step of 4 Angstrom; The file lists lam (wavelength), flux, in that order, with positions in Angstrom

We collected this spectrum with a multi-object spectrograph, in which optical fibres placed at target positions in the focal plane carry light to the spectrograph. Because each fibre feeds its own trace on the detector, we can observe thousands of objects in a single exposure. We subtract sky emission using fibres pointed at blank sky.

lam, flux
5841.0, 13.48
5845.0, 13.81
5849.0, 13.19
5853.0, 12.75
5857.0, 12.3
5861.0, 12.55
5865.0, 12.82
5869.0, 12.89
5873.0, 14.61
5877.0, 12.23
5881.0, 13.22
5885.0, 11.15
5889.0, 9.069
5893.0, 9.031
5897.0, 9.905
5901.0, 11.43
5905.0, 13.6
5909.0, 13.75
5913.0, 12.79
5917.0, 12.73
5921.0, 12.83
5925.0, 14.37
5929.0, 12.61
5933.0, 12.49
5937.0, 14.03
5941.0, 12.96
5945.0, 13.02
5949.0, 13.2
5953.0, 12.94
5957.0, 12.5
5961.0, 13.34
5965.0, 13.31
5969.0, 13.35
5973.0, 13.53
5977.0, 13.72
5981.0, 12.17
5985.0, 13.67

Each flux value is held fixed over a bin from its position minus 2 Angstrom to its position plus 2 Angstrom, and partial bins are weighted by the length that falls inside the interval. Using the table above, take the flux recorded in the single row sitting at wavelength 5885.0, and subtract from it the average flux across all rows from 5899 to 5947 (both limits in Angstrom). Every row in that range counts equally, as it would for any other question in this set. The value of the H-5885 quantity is -1.9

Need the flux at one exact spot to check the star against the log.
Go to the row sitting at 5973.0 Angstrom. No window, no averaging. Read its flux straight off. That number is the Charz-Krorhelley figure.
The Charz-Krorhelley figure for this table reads 13.53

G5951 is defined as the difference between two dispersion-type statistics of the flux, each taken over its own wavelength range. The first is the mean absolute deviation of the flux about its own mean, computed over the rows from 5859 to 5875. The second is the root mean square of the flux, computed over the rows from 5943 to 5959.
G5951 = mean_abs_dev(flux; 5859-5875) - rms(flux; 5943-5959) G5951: -12.2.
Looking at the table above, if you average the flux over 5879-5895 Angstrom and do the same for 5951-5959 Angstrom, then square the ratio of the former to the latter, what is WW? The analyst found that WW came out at 0.70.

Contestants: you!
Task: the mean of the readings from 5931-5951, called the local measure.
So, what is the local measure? 13.1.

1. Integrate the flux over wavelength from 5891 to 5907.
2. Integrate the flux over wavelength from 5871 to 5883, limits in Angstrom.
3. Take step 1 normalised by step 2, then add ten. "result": 11.1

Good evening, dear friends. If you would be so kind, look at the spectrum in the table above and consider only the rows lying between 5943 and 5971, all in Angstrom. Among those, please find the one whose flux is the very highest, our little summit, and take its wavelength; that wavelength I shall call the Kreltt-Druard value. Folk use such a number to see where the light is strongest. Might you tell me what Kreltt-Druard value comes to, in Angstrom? 5969.0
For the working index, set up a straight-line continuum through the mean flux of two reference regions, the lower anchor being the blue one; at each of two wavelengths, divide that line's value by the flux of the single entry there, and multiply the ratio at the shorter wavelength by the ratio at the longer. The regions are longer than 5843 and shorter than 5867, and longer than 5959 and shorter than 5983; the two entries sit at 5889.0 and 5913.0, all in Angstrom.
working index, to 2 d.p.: 1.46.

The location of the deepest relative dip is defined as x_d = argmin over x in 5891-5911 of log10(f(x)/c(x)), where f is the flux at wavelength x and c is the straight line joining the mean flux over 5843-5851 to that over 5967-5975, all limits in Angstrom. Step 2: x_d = 5893.0 Angstrom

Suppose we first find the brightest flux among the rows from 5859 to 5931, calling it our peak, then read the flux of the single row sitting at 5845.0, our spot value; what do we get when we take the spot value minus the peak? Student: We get -0.8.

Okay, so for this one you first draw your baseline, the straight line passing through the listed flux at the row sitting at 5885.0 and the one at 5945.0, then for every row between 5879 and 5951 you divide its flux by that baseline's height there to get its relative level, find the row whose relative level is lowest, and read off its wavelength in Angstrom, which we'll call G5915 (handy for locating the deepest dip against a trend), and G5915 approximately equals 5893.0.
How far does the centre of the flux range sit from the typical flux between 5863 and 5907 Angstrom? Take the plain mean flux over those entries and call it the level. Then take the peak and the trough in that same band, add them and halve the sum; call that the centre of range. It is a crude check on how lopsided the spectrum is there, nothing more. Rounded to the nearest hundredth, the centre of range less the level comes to 0.01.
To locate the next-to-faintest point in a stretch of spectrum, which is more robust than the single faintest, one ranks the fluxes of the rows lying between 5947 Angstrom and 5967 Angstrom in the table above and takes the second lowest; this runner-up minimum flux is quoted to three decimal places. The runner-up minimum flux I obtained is 12.940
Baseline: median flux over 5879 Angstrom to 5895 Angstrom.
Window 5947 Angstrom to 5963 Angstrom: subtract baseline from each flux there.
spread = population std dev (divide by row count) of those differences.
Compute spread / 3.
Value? 0.11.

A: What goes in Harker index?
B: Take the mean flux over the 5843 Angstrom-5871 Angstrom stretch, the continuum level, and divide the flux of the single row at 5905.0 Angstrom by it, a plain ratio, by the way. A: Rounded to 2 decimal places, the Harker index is 1.05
